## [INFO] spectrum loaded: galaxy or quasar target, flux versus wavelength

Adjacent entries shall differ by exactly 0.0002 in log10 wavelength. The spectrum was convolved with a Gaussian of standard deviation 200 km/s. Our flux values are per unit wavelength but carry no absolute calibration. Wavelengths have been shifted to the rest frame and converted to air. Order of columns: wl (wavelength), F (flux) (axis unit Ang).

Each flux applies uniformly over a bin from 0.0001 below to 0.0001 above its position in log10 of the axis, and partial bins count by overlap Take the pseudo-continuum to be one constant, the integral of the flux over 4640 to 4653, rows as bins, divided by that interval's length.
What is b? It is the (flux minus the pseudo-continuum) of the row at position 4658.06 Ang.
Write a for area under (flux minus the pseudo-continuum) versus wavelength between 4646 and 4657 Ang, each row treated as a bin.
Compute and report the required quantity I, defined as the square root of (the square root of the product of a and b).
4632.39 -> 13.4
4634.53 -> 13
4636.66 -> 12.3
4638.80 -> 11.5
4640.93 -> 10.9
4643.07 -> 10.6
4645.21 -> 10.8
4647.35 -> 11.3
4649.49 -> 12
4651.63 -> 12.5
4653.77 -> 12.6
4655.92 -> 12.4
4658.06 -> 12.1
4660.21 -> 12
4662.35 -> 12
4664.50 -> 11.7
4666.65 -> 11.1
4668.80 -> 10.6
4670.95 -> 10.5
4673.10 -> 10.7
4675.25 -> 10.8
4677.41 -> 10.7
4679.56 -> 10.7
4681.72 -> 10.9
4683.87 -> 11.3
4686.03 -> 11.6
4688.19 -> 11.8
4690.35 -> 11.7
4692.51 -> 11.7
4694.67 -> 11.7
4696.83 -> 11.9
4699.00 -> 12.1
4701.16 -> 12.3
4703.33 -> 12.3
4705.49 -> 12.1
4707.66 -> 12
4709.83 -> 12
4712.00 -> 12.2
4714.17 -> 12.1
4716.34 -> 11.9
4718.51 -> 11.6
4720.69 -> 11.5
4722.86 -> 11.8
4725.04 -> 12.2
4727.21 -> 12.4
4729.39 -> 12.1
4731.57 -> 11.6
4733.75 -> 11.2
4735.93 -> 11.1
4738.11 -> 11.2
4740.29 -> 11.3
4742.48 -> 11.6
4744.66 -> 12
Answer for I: 1.55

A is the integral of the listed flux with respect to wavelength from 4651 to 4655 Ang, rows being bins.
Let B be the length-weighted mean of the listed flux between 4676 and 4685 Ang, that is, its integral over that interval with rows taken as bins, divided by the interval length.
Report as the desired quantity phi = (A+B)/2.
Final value 31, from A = 50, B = 10.9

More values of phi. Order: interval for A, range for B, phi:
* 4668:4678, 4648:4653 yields 59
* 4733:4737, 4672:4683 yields 28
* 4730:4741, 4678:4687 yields 68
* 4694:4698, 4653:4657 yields 30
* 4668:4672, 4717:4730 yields 27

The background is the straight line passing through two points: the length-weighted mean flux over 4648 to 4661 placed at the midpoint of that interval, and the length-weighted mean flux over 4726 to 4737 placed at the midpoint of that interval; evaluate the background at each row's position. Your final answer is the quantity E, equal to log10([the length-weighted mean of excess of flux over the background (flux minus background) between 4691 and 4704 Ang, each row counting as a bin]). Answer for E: -1.3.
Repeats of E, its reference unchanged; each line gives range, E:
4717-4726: -1.9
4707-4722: -1.1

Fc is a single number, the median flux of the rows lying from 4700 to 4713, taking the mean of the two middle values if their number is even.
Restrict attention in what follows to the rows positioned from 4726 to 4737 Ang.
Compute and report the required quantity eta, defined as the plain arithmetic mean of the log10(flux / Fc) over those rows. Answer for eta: -0.018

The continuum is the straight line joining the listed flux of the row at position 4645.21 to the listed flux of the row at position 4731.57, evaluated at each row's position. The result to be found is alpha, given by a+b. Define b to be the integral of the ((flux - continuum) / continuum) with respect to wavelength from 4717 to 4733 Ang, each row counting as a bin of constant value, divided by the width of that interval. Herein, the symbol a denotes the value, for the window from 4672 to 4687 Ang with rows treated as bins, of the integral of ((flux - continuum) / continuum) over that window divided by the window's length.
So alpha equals 0.01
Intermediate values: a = -0.015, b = 0.029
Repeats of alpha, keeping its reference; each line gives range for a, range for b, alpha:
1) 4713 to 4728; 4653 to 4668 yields 0.13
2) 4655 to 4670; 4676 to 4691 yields 0.07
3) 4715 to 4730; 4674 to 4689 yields 0.03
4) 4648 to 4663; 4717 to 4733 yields 0.15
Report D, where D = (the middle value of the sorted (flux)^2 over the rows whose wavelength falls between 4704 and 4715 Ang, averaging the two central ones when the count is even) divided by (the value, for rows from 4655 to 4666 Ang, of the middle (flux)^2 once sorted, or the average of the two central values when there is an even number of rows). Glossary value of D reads 1.02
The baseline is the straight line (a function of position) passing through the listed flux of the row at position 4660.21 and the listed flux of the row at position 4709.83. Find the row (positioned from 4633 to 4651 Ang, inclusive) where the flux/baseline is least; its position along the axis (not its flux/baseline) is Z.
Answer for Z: 4643.07 Ang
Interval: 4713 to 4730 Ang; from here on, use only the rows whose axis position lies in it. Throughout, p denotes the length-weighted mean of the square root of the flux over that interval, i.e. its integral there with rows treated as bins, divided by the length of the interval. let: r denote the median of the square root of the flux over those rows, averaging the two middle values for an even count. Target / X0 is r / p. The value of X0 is 1.002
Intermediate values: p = 3.46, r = 3.46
